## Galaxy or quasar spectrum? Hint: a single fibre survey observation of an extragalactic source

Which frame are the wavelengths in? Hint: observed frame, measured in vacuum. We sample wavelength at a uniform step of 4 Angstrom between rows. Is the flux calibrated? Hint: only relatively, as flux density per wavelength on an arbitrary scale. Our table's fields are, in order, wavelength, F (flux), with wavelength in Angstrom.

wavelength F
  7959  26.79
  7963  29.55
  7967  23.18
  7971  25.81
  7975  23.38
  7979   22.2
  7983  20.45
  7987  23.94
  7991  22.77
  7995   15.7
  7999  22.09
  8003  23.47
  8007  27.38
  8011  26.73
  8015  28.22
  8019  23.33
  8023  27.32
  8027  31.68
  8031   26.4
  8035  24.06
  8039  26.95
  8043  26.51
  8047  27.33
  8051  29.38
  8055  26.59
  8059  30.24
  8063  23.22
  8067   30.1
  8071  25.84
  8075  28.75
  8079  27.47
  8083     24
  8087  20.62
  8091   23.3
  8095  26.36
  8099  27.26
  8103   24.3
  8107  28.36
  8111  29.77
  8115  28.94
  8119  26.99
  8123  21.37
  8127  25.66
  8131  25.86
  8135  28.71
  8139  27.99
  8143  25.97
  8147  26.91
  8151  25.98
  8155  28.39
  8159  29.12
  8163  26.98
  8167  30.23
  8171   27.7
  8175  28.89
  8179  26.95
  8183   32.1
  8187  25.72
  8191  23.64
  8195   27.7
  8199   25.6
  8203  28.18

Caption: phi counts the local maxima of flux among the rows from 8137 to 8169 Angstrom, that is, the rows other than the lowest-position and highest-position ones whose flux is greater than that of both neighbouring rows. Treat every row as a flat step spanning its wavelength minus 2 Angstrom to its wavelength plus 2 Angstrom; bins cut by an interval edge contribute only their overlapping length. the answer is 2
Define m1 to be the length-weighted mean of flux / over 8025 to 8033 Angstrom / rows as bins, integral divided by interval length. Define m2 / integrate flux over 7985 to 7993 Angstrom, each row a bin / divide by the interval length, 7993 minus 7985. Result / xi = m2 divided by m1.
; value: 0.80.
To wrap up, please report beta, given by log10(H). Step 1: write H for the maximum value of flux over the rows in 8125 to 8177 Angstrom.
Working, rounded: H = 30.23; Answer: 1.48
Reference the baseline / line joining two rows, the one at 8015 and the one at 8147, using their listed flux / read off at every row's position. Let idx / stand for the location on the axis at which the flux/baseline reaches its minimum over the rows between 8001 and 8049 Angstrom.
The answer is 8019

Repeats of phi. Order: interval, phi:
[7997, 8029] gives 2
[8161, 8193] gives 3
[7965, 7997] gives 2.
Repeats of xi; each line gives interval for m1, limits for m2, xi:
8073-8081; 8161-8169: 1.02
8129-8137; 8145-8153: 0.97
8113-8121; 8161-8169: 1.02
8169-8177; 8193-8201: 0.94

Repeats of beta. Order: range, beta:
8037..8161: 1.48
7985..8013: 1.44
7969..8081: 1.50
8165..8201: 1.51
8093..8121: 1.47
